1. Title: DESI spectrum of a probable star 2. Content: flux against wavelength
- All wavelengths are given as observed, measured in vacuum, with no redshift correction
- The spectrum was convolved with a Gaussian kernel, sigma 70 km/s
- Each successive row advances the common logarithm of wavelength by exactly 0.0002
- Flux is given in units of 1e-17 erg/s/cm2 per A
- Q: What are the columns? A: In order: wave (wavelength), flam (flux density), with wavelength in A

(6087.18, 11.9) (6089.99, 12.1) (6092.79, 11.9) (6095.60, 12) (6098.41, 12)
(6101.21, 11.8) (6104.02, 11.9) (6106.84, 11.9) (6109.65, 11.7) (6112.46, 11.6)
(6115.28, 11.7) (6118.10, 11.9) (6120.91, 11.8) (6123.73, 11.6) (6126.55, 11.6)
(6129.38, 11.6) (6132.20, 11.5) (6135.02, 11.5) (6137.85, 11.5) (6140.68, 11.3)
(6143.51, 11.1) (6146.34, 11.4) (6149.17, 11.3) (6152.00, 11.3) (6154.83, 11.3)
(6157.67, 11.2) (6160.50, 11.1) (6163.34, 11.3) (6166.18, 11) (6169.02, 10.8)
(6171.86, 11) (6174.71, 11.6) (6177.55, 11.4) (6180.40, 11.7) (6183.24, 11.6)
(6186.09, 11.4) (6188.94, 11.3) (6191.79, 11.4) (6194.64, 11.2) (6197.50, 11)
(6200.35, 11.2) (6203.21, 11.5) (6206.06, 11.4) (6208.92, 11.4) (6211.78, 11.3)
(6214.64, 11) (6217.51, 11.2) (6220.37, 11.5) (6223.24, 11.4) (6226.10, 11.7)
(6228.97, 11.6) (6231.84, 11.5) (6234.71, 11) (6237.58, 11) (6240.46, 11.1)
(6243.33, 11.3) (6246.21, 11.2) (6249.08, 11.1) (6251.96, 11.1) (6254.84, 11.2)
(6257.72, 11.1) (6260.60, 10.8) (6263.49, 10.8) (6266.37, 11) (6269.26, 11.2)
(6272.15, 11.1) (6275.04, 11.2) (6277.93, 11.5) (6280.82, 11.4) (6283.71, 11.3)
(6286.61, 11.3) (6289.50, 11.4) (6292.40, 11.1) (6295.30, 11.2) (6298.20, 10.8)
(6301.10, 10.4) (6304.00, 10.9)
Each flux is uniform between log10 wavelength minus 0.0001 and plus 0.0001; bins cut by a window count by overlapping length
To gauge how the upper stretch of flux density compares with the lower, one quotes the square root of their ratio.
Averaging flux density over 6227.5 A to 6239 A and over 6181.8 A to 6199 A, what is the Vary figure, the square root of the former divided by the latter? 0.998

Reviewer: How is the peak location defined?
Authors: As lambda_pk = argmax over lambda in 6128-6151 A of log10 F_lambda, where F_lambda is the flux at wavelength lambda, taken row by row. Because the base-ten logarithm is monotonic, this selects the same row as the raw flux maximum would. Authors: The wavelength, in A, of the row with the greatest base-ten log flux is 6129.38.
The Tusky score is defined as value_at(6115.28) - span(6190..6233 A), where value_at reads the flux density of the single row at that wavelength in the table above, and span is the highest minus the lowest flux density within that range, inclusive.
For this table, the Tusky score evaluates 11.0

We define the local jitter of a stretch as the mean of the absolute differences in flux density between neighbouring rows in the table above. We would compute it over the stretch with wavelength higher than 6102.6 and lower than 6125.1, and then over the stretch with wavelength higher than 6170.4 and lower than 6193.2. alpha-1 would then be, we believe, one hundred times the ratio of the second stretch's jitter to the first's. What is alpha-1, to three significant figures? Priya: 178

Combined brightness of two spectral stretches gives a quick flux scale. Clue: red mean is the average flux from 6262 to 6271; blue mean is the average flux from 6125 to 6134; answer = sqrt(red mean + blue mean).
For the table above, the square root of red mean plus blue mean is 4.75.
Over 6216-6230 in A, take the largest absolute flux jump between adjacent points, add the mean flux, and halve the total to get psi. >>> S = 5.89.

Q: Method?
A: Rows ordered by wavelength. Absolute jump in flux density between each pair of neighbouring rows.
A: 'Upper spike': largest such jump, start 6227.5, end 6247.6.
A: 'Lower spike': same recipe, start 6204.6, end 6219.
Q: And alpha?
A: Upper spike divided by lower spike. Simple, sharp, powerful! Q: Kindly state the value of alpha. 1.7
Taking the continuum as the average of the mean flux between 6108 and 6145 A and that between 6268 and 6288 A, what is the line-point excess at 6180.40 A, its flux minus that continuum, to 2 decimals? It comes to 0.27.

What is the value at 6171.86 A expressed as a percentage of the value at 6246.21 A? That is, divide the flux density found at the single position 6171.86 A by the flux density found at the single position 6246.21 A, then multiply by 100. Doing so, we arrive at 98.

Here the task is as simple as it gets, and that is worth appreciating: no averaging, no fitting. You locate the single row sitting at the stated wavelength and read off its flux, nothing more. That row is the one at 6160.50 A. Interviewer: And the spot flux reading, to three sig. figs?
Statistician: 11.1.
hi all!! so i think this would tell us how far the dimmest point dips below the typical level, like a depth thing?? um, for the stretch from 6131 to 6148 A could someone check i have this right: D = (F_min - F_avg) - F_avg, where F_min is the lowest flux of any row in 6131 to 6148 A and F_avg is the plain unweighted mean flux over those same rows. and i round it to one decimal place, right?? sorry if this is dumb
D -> -11.7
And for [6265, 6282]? -11.5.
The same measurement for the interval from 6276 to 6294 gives -11.6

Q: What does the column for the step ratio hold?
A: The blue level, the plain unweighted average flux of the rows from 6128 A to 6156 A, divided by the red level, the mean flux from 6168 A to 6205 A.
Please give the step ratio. 1.01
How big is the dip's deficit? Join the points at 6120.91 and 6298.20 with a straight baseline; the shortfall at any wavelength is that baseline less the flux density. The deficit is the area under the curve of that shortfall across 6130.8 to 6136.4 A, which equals 1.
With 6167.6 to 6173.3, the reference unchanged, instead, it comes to 4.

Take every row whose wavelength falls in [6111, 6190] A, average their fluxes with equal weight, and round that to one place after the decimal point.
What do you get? 11.4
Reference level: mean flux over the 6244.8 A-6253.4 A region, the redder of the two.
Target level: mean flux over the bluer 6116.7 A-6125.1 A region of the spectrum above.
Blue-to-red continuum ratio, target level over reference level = 1.06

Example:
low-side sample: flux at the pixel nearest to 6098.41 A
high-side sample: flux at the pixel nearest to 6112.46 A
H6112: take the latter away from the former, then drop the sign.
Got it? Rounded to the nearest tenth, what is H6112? 0.4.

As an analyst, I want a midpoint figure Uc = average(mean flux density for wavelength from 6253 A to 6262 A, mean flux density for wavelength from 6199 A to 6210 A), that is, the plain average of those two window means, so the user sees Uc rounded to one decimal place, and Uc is 11.2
